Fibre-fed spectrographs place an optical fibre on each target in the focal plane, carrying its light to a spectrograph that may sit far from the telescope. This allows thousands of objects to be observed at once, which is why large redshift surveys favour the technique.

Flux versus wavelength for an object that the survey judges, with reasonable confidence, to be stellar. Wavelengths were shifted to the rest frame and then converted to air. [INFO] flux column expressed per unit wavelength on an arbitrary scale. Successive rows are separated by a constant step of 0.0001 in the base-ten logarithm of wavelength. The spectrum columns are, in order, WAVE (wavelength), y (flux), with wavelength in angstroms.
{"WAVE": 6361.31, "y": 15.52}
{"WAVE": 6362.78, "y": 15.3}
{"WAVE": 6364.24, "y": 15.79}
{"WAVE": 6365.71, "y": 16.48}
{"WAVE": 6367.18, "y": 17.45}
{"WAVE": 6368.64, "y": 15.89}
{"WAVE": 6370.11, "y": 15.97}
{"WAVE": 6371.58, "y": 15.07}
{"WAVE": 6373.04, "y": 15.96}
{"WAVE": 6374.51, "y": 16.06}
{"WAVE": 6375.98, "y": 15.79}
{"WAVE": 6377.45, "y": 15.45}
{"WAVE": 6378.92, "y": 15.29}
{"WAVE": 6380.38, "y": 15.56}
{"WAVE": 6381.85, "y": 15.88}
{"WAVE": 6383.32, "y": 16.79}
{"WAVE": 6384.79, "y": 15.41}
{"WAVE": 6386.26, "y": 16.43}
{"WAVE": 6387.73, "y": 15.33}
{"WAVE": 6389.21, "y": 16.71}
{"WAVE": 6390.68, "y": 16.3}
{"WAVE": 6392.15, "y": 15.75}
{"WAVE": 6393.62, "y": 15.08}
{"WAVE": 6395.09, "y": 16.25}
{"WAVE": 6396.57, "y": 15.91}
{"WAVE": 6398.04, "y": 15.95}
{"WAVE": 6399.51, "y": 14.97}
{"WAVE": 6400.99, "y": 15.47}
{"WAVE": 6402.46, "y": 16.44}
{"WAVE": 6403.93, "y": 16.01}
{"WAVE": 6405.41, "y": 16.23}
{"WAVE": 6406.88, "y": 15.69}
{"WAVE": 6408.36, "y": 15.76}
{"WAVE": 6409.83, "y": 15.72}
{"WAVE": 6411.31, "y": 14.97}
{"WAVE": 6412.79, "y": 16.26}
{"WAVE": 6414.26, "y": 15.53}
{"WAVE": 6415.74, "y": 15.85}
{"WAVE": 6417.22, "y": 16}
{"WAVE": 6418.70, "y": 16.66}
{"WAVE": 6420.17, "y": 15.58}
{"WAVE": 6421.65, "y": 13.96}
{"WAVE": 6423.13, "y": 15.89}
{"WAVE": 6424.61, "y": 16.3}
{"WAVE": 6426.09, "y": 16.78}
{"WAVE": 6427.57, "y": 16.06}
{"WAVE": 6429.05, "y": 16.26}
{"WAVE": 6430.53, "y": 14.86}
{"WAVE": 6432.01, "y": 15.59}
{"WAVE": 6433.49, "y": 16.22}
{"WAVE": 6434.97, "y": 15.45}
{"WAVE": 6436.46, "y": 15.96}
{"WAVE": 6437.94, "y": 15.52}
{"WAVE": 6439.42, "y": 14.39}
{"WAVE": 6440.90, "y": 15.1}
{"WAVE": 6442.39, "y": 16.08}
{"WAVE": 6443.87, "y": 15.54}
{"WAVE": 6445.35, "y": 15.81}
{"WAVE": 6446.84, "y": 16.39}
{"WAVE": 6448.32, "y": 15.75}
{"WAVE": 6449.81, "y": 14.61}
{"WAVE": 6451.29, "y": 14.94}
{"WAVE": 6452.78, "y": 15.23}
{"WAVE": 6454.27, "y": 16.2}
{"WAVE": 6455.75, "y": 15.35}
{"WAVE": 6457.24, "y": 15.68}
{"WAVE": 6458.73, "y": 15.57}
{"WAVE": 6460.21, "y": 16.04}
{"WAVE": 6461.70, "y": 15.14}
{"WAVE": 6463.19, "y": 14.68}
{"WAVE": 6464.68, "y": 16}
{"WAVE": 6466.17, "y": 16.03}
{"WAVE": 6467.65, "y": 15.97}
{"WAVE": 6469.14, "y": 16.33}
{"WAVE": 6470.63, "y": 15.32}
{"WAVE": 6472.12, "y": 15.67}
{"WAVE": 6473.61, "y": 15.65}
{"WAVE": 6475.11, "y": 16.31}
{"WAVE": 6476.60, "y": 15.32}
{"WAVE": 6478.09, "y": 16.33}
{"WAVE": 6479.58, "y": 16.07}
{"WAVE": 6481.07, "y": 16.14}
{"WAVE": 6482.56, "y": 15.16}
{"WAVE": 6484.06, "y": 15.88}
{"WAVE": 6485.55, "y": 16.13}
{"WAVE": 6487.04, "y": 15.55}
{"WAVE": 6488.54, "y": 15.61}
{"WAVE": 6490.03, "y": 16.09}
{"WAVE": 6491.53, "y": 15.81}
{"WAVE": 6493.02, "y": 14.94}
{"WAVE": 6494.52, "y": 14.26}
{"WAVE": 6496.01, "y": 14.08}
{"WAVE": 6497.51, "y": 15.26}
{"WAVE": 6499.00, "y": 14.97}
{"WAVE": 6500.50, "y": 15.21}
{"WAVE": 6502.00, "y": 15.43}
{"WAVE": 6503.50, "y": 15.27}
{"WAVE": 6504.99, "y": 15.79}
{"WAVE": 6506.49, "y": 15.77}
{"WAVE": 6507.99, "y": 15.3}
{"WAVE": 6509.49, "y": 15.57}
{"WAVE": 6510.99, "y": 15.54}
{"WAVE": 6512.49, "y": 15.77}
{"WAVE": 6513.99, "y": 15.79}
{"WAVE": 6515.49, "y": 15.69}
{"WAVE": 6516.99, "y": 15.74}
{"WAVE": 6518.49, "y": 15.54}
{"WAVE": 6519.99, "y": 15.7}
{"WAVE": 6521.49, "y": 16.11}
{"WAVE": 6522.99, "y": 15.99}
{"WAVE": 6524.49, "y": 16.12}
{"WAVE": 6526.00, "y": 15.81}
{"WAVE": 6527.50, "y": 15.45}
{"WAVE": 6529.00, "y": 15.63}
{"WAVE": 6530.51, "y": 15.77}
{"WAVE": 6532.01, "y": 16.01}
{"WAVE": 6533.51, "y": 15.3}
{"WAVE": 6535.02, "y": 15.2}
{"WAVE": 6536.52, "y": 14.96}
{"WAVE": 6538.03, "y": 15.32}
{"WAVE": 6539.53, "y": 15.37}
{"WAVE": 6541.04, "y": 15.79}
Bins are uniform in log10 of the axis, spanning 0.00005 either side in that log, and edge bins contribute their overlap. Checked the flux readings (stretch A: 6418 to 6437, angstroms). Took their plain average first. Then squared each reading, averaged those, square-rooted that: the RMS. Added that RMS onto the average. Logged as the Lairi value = 31.6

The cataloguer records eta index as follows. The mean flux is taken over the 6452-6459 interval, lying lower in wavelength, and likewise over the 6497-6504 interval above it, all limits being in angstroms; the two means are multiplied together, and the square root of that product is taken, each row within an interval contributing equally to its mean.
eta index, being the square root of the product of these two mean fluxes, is 15.4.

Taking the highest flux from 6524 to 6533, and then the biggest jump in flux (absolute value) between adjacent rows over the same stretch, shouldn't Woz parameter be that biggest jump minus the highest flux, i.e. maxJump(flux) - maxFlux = -15.76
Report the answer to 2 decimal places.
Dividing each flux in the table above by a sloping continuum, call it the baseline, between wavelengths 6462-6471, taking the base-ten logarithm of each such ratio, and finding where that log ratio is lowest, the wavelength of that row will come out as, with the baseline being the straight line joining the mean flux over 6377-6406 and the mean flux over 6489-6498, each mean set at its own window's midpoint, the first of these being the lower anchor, 6463.19 angstroms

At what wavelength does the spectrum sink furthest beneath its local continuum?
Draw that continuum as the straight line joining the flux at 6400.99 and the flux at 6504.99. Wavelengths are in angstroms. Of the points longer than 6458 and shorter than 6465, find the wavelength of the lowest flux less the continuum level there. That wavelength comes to 6463.19 angstroms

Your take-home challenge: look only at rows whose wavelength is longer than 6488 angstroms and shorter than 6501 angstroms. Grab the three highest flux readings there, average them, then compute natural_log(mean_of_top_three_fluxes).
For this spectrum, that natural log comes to 2.76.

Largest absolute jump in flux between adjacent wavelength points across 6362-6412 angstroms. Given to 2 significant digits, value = 1.6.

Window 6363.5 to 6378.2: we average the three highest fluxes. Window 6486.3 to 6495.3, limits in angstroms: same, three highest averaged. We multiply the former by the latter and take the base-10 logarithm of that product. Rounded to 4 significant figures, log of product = 2.421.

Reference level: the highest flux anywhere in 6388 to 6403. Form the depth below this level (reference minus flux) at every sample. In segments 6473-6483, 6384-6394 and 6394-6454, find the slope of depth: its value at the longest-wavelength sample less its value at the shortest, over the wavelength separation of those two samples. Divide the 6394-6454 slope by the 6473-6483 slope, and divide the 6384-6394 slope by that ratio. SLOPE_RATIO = 0.12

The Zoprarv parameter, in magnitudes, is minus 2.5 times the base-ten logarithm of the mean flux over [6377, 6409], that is -3.000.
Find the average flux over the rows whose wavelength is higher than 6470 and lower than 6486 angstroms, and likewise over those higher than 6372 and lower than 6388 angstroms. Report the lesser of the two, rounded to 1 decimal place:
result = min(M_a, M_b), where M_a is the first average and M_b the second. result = 15.8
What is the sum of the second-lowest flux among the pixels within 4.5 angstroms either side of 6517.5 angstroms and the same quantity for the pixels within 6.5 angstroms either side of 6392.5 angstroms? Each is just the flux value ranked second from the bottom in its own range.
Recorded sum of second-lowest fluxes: 31.0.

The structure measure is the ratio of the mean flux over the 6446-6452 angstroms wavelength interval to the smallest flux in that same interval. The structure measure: 1.056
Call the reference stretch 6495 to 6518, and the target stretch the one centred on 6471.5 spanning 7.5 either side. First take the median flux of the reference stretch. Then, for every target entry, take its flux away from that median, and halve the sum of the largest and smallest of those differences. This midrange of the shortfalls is -0.3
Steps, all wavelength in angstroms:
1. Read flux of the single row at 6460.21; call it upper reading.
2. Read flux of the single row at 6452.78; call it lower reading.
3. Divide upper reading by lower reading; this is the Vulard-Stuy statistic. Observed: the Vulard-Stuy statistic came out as 1.05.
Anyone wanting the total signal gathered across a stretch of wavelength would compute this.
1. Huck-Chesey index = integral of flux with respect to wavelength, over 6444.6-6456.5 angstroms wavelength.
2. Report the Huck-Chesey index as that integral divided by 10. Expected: 18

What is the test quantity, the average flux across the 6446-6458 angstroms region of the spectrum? 15.5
